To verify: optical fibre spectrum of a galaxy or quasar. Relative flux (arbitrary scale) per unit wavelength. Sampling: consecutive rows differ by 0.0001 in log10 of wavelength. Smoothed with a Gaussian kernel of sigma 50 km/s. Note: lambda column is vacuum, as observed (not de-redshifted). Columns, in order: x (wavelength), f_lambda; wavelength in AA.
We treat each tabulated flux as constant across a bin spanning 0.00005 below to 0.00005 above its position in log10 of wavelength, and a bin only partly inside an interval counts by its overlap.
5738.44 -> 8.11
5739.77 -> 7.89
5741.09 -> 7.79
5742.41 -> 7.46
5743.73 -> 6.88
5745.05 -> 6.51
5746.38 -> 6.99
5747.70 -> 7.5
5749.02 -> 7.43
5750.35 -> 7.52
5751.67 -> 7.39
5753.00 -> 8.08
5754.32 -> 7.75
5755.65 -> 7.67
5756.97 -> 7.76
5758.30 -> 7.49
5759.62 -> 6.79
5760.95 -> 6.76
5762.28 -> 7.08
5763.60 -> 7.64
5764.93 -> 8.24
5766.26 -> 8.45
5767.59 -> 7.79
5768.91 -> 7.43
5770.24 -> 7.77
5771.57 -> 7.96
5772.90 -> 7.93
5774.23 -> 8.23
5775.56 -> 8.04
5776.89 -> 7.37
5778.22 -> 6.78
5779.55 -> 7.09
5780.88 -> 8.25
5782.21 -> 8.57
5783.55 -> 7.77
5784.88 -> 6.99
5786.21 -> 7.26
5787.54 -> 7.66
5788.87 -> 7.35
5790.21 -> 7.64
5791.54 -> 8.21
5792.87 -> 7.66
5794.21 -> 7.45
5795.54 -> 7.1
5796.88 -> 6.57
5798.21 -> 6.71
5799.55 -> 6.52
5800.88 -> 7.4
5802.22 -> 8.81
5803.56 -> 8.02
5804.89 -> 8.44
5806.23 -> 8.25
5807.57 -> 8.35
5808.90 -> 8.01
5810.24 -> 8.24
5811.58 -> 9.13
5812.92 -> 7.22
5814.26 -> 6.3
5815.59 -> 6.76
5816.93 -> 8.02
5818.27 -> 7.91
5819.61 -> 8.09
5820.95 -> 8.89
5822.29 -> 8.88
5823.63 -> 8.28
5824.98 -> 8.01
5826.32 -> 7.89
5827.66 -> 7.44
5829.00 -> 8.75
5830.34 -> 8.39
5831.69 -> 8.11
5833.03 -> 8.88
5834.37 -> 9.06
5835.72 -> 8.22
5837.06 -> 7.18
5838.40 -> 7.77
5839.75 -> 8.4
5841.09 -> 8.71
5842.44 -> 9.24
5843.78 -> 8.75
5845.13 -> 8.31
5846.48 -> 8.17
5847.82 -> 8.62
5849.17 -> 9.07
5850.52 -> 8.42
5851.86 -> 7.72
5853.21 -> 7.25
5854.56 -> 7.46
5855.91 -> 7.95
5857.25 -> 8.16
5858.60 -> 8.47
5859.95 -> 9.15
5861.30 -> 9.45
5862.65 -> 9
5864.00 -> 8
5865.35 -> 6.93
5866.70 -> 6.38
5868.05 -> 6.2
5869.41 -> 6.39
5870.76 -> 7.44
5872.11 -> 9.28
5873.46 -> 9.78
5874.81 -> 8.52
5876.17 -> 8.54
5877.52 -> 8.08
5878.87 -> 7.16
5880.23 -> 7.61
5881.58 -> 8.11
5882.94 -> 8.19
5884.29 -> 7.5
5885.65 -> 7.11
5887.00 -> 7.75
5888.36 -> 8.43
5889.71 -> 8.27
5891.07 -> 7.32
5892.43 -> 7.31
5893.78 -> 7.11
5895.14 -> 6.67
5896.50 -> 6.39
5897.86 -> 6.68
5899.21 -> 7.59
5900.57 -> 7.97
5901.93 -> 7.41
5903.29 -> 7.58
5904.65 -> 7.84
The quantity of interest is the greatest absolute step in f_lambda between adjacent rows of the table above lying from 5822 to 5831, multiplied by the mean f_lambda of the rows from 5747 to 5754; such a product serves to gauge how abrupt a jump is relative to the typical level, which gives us 10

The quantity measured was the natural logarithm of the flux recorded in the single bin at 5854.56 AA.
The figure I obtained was 2.01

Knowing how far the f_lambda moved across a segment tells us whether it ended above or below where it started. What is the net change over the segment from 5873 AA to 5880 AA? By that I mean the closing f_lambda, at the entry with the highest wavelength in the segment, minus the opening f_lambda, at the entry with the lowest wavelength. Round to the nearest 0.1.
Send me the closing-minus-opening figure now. -2.6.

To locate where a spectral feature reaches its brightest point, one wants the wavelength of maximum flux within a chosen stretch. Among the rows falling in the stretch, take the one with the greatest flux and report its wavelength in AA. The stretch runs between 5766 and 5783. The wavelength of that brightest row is 5782.21 AA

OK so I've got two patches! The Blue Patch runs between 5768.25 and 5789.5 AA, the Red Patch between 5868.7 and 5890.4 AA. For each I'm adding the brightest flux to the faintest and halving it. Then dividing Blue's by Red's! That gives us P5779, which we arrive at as 0.95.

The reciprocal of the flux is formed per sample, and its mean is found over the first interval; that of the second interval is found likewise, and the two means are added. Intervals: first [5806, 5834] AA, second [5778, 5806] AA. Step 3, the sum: 0.258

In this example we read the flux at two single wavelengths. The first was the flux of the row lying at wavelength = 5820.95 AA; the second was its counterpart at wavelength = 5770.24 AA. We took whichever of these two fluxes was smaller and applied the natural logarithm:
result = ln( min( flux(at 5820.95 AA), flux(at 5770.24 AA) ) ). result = 2.05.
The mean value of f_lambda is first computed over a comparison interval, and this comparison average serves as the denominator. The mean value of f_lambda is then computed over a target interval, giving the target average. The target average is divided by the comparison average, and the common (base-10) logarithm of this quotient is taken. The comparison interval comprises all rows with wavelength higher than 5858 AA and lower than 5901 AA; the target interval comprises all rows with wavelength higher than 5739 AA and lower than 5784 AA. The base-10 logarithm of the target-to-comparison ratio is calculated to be -0.010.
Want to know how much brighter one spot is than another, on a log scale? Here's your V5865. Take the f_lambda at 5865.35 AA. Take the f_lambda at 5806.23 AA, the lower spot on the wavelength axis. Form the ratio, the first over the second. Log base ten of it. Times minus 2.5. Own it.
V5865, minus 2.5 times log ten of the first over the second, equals 0.19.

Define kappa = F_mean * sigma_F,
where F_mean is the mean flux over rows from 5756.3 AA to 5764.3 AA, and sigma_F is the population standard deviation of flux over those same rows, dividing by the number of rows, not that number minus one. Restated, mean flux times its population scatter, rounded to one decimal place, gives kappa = 2.9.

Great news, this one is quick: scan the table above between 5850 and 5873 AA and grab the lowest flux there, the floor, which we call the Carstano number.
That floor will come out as 6.2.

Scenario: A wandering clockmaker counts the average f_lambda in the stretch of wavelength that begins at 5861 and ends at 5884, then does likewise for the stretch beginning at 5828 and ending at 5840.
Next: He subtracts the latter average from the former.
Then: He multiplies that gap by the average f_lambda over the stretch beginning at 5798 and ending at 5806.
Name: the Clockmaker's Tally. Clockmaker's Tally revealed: -3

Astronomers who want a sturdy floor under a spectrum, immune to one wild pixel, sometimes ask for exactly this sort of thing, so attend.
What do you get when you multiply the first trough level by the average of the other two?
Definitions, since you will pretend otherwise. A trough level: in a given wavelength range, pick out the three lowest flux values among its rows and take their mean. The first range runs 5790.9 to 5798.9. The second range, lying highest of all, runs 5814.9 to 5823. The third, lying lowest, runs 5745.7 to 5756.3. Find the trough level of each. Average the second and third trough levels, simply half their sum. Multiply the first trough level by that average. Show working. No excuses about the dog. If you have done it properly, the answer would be 50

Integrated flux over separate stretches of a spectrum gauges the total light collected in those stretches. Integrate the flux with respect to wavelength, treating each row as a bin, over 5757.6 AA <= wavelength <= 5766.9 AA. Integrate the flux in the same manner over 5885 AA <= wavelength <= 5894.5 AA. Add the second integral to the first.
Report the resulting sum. 142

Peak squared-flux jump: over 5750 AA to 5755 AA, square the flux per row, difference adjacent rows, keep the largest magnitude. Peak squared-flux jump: 10.7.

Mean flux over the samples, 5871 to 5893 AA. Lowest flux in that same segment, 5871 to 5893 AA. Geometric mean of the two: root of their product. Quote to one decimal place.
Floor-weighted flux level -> 7.6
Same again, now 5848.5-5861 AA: 7.7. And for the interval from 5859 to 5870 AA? 6.9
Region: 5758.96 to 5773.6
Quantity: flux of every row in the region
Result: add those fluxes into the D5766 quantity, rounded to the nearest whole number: 84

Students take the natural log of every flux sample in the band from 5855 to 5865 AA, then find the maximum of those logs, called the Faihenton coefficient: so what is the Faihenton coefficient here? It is 2.25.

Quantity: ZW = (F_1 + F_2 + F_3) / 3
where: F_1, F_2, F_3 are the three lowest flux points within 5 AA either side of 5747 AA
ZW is 6.8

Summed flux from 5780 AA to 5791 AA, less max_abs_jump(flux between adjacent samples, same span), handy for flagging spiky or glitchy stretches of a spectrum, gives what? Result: 60.7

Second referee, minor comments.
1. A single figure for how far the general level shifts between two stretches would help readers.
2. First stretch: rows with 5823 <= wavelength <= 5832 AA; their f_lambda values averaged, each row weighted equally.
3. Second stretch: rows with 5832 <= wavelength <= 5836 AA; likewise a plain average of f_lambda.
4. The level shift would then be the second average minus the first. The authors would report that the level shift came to 0.60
